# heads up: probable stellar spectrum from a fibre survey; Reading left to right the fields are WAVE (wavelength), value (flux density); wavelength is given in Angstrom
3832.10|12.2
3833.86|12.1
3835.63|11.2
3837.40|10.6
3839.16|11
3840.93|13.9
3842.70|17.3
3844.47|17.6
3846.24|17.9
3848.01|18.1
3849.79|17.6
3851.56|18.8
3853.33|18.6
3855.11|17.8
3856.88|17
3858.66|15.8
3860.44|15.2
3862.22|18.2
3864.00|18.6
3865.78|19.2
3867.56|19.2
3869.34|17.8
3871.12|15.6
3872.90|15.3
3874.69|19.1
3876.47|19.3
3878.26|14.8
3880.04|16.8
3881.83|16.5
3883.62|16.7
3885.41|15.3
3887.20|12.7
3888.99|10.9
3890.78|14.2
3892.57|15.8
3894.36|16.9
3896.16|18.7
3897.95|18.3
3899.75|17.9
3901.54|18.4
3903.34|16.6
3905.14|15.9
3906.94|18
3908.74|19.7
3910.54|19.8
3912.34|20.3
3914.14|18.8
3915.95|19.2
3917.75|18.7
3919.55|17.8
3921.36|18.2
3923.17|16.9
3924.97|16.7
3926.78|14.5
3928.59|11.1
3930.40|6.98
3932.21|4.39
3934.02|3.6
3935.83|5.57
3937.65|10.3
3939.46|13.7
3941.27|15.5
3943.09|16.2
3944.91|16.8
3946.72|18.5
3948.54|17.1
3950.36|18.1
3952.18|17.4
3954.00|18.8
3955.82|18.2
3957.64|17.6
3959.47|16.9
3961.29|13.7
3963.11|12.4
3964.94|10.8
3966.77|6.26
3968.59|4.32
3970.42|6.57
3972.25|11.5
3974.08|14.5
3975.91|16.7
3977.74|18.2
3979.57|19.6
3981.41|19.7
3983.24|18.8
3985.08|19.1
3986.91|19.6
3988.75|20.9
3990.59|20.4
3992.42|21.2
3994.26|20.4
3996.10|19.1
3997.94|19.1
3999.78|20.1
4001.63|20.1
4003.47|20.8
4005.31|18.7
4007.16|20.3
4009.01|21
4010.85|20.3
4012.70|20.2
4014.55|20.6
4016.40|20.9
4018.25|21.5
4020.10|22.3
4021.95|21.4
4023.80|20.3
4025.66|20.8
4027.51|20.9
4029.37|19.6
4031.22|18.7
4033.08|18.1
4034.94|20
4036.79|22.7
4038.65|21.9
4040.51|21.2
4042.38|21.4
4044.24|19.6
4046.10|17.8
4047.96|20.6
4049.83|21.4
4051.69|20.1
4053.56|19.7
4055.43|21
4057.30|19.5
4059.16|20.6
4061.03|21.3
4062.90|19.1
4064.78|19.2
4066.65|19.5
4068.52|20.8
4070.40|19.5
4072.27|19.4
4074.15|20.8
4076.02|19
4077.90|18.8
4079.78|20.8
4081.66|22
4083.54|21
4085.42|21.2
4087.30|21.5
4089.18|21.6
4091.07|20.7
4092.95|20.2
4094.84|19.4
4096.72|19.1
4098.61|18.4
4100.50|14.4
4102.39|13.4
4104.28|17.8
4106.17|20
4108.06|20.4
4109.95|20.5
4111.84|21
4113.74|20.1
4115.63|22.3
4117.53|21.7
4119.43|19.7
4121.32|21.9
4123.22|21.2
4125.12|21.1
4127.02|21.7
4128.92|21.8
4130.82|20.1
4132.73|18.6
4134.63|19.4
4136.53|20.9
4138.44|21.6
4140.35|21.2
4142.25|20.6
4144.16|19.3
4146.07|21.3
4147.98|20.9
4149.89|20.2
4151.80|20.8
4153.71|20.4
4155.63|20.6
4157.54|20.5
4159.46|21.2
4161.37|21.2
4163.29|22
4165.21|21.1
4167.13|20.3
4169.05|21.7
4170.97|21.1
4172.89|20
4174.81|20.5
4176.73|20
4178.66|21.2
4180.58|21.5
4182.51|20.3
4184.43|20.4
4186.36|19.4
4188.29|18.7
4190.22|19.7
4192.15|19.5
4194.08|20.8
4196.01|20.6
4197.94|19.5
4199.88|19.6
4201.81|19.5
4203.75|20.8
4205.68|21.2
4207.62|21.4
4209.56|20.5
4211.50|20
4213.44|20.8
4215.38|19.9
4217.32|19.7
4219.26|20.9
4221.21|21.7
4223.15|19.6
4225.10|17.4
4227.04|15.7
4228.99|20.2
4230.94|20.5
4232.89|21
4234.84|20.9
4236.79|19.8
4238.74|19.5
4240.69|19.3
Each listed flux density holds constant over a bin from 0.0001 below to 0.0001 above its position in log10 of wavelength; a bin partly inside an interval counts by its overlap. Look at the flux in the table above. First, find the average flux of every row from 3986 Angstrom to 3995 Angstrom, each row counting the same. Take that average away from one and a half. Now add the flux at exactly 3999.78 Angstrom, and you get 1.1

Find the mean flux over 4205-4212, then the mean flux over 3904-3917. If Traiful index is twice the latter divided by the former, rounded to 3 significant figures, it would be 1.81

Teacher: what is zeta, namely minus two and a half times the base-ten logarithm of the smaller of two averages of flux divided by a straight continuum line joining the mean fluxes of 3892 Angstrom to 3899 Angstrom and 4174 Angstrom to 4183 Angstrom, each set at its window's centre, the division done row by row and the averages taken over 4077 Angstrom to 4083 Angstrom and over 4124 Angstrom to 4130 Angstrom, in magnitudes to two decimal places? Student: -0.05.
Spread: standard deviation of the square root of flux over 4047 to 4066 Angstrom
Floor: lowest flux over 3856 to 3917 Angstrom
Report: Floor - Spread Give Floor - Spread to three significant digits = 10.8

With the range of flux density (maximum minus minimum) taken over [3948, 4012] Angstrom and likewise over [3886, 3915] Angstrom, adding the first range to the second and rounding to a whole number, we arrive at 26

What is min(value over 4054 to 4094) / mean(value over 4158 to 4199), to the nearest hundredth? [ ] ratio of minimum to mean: 0.92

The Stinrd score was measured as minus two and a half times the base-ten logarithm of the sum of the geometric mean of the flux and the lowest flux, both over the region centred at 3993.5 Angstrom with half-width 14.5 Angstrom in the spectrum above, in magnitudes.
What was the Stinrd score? -3.97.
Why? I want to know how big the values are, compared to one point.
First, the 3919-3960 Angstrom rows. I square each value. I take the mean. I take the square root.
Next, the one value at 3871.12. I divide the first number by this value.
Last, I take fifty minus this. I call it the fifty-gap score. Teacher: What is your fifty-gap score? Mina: 49.03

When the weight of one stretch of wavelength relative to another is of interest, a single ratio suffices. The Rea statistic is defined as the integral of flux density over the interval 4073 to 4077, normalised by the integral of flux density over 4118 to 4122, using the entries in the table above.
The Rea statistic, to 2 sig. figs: 0.95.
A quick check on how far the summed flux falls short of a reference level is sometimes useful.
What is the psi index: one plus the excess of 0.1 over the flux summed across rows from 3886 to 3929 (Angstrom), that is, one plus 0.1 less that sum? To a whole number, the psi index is -405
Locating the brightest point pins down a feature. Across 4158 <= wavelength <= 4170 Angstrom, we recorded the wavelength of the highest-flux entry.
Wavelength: 4163.29 Angstrom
